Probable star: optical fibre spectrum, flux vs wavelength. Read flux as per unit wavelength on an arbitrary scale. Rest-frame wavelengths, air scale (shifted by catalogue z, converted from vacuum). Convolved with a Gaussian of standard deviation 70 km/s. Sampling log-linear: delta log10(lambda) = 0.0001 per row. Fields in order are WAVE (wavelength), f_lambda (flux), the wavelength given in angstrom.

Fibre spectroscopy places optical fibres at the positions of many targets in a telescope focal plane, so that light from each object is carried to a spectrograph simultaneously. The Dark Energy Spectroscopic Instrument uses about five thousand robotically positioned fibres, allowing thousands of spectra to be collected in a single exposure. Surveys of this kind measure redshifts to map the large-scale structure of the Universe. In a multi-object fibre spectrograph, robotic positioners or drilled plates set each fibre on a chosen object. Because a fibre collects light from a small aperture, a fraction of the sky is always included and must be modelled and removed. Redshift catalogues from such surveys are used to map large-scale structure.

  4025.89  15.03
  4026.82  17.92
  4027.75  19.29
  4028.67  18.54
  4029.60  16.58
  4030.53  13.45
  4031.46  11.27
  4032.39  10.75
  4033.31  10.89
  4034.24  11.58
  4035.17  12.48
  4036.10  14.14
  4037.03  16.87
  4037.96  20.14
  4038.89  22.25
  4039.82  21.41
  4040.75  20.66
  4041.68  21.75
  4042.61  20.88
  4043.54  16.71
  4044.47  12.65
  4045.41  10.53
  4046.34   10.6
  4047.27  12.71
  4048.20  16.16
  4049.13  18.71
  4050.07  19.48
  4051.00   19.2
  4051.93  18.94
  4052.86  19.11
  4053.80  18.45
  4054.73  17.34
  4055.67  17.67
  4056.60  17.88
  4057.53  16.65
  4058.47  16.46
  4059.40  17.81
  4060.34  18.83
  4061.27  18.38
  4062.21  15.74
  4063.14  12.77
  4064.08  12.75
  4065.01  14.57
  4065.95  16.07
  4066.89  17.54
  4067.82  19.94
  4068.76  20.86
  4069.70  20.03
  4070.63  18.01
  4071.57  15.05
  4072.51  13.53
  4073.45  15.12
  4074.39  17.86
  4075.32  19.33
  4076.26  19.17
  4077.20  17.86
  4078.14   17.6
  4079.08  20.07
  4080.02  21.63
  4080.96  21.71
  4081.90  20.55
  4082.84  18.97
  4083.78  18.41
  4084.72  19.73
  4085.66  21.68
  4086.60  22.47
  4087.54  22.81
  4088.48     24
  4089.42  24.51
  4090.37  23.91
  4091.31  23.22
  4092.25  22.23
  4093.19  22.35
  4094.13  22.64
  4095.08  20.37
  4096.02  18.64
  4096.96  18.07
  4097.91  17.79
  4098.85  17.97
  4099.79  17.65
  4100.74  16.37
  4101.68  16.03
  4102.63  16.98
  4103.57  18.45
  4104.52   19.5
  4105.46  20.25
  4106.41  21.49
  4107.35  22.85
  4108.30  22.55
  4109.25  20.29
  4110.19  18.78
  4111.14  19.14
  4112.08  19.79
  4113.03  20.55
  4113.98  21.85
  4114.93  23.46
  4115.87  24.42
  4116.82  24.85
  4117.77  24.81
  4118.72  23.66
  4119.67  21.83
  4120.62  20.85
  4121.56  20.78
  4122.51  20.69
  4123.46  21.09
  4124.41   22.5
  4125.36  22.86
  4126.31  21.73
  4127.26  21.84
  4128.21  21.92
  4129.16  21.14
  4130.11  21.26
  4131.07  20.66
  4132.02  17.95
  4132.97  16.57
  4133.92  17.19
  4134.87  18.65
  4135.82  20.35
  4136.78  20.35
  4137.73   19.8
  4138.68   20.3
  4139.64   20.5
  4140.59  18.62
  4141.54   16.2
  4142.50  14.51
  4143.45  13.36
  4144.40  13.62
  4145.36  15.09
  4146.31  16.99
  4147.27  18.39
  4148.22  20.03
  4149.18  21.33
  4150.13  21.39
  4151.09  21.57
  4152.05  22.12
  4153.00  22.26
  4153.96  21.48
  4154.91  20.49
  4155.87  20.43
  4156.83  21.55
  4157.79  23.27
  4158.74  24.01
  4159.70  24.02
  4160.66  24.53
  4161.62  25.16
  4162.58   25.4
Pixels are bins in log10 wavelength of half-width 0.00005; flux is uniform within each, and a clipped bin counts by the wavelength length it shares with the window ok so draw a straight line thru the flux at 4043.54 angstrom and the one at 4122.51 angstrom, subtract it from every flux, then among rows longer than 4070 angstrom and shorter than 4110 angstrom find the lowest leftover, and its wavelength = 4072.51 angstrom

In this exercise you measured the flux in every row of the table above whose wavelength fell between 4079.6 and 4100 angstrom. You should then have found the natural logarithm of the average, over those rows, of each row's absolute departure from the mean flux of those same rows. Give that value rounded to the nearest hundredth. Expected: 0.67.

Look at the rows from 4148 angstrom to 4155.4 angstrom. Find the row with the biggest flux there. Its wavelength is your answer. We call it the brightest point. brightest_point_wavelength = 4153.00 angstrom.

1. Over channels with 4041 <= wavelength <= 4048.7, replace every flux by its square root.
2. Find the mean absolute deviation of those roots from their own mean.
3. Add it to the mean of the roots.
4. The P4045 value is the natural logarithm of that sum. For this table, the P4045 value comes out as 1.47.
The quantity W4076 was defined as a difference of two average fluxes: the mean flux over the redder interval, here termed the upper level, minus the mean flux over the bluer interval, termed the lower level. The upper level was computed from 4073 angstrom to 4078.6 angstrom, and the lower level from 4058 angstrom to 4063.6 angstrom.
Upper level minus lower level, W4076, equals 1.2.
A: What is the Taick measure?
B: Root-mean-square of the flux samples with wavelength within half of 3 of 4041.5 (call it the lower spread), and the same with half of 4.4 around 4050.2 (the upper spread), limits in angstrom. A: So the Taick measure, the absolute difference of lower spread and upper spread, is 2.6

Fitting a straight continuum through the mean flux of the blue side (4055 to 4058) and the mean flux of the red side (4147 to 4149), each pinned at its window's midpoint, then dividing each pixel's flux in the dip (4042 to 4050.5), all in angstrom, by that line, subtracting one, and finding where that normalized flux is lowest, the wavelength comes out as 4045.41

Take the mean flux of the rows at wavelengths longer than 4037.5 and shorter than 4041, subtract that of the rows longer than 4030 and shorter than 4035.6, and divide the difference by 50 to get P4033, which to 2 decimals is 0.19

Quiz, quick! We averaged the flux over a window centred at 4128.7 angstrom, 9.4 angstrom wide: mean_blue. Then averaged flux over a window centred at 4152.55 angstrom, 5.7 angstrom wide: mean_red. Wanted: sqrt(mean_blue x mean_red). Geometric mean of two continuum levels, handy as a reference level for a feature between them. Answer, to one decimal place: 21.2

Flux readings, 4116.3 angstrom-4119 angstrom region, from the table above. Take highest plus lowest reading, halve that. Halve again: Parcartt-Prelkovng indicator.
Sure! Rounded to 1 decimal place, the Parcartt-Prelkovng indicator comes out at 12.1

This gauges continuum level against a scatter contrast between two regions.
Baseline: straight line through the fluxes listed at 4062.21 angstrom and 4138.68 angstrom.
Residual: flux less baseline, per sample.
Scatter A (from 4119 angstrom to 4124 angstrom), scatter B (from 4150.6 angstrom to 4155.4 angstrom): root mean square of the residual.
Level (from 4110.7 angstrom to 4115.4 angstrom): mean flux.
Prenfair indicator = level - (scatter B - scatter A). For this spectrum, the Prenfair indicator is 22.0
